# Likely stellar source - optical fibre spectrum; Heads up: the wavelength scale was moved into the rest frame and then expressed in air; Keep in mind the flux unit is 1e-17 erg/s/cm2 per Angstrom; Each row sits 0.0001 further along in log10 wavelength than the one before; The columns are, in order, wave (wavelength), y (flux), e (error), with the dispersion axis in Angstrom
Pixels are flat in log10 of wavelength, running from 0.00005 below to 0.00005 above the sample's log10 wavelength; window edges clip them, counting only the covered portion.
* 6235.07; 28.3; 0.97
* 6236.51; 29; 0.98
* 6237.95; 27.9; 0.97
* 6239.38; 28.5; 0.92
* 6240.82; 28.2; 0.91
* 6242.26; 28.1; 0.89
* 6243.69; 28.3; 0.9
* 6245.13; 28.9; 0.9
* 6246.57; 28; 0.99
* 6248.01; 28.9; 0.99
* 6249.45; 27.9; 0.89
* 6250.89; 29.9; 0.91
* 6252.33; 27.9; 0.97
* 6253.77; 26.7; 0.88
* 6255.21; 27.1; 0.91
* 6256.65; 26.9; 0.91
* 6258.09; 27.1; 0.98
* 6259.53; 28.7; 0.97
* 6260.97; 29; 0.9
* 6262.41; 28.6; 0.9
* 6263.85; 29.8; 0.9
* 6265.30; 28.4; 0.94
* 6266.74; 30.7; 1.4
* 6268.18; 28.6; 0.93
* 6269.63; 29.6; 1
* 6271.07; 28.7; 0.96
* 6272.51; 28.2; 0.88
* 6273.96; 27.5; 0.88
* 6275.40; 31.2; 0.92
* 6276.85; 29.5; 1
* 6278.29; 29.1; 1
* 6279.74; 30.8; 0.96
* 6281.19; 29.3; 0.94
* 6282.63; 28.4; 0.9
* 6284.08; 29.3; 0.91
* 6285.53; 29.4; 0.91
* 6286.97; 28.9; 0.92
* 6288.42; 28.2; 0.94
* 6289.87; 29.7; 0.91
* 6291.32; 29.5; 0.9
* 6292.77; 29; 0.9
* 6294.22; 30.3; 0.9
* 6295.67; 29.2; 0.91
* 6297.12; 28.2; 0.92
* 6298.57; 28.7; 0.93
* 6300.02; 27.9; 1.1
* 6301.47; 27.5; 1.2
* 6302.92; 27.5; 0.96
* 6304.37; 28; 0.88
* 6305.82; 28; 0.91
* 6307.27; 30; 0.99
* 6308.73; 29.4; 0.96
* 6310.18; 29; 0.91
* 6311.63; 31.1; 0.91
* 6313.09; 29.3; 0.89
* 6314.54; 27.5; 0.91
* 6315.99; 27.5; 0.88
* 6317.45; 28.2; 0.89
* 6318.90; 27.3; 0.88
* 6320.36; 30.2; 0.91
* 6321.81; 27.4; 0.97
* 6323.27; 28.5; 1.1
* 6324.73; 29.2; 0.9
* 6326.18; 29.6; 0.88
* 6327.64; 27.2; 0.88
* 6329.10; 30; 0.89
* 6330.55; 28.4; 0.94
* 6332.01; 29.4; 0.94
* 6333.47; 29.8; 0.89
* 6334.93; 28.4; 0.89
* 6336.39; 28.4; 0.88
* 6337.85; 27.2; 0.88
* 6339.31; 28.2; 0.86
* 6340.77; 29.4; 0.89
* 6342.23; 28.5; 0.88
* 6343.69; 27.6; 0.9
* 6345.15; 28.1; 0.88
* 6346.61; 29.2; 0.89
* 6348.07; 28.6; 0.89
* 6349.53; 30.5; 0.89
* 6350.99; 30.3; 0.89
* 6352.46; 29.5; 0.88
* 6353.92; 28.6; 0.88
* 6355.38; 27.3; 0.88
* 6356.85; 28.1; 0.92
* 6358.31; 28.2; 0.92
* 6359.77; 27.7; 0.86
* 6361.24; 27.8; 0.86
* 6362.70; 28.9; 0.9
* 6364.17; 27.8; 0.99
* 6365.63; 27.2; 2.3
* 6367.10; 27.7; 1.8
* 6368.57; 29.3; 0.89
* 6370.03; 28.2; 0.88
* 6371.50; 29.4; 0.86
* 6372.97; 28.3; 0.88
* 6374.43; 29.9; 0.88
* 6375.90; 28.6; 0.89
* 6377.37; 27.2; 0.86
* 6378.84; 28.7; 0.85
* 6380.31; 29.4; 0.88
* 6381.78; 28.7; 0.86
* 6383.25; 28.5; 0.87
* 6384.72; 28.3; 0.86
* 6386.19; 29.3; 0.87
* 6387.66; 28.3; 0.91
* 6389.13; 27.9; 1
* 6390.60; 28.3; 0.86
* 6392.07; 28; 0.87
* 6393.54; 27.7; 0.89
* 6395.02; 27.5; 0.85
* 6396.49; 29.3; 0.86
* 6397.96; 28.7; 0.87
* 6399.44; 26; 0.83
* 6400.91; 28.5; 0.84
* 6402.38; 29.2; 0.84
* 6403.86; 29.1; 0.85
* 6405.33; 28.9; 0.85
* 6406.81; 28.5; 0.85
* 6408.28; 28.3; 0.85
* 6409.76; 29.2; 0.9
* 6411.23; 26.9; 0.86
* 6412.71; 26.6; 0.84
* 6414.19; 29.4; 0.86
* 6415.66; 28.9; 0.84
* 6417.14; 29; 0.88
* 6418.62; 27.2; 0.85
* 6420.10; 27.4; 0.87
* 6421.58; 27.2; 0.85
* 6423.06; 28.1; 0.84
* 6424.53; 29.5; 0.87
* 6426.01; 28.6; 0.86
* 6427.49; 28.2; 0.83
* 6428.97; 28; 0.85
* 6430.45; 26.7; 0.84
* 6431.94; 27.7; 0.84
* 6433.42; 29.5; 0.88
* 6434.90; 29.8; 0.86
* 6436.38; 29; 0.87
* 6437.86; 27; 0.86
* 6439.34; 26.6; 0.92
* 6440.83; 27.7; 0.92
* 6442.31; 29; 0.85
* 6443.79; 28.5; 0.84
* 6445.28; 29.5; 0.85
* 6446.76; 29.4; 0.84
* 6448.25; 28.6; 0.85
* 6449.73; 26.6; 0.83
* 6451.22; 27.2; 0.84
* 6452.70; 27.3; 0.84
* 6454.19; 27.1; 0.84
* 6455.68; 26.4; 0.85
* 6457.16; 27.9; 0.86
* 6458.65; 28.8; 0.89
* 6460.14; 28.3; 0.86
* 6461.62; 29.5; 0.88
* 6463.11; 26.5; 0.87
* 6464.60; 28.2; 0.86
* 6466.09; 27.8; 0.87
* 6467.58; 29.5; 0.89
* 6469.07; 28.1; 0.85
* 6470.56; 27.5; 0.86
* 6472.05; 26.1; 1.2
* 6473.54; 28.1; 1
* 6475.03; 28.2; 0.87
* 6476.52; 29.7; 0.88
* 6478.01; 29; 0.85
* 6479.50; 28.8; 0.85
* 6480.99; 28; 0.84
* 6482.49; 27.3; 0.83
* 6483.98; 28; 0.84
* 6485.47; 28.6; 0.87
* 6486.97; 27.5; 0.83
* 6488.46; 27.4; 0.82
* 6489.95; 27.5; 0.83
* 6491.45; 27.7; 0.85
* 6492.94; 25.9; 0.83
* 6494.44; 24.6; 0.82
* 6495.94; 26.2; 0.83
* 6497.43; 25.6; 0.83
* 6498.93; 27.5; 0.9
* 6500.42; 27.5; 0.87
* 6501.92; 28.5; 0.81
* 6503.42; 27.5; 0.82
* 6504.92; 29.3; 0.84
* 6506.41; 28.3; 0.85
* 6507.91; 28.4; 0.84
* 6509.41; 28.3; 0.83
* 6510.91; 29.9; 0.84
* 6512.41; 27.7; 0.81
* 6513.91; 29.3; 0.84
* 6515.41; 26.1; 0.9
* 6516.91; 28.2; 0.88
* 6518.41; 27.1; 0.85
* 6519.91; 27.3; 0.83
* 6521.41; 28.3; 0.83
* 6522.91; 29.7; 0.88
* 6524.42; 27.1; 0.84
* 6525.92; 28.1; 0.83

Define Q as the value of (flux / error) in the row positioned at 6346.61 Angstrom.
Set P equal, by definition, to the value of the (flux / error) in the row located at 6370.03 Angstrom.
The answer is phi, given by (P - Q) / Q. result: -0.023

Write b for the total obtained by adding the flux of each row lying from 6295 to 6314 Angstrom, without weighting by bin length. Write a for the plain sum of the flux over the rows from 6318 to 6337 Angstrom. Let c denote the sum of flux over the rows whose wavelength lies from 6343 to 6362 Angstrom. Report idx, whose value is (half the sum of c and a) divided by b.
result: 1.00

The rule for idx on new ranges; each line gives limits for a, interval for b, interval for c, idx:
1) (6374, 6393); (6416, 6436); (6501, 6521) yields 1.00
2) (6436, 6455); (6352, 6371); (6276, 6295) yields 1.02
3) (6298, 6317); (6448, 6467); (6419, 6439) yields 1.02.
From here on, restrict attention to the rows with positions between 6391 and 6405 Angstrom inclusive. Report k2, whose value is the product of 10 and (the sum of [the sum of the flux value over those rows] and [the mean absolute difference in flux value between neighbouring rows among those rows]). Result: 2551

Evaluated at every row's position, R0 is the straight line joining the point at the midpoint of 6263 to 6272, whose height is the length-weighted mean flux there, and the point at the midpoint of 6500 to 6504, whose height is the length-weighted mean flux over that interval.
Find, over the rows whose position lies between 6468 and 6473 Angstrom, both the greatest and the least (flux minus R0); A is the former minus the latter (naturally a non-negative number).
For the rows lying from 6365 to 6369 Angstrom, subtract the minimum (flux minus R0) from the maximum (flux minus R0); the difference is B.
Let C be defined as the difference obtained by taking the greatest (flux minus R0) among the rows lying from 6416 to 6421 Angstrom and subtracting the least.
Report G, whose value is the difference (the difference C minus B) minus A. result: -2.3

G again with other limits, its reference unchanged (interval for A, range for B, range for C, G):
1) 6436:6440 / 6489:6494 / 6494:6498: -2.6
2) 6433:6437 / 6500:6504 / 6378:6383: -1.1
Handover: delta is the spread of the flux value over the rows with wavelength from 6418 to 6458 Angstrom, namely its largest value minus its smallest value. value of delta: 3.40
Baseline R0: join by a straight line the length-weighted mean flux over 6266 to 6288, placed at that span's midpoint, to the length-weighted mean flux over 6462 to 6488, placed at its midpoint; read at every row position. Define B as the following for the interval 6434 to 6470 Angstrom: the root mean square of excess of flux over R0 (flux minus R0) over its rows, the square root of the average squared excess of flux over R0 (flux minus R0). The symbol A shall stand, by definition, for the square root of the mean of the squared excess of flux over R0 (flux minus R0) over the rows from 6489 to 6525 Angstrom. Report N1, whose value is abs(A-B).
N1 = 0.27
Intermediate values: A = 1.33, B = 1.06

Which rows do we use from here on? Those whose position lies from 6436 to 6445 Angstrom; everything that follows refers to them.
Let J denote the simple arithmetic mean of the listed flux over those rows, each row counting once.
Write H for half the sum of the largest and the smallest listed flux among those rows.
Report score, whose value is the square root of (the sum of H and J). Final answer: 7.47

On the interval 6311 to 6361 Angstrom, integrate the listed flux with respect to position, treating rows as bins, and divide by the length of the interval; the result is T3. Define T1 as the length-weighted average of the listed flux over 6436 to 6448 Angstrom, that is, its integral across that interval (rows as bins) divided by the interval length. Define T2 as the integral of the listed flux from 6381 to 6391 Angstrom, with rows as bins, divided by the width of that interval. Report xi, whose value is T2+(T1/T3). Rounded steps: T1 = 28.3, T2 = 28.5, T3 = 28.64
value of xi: 29.5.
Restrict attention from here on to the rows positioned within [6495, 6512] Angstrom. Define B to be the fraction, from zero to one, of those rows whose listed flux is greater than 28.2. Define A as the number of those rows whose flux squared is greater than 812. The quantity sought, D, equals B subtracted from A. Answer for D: 2.5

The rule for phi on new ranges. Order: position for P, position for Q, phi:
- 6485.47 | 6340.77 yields -0.005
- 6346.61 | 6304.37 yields 0.031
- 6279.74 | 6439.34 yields 0.110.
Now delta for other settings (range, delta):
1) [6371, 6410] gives 3.90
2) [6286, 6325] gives 3.80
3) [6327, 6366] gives 3.30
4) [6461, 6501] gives 5.10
